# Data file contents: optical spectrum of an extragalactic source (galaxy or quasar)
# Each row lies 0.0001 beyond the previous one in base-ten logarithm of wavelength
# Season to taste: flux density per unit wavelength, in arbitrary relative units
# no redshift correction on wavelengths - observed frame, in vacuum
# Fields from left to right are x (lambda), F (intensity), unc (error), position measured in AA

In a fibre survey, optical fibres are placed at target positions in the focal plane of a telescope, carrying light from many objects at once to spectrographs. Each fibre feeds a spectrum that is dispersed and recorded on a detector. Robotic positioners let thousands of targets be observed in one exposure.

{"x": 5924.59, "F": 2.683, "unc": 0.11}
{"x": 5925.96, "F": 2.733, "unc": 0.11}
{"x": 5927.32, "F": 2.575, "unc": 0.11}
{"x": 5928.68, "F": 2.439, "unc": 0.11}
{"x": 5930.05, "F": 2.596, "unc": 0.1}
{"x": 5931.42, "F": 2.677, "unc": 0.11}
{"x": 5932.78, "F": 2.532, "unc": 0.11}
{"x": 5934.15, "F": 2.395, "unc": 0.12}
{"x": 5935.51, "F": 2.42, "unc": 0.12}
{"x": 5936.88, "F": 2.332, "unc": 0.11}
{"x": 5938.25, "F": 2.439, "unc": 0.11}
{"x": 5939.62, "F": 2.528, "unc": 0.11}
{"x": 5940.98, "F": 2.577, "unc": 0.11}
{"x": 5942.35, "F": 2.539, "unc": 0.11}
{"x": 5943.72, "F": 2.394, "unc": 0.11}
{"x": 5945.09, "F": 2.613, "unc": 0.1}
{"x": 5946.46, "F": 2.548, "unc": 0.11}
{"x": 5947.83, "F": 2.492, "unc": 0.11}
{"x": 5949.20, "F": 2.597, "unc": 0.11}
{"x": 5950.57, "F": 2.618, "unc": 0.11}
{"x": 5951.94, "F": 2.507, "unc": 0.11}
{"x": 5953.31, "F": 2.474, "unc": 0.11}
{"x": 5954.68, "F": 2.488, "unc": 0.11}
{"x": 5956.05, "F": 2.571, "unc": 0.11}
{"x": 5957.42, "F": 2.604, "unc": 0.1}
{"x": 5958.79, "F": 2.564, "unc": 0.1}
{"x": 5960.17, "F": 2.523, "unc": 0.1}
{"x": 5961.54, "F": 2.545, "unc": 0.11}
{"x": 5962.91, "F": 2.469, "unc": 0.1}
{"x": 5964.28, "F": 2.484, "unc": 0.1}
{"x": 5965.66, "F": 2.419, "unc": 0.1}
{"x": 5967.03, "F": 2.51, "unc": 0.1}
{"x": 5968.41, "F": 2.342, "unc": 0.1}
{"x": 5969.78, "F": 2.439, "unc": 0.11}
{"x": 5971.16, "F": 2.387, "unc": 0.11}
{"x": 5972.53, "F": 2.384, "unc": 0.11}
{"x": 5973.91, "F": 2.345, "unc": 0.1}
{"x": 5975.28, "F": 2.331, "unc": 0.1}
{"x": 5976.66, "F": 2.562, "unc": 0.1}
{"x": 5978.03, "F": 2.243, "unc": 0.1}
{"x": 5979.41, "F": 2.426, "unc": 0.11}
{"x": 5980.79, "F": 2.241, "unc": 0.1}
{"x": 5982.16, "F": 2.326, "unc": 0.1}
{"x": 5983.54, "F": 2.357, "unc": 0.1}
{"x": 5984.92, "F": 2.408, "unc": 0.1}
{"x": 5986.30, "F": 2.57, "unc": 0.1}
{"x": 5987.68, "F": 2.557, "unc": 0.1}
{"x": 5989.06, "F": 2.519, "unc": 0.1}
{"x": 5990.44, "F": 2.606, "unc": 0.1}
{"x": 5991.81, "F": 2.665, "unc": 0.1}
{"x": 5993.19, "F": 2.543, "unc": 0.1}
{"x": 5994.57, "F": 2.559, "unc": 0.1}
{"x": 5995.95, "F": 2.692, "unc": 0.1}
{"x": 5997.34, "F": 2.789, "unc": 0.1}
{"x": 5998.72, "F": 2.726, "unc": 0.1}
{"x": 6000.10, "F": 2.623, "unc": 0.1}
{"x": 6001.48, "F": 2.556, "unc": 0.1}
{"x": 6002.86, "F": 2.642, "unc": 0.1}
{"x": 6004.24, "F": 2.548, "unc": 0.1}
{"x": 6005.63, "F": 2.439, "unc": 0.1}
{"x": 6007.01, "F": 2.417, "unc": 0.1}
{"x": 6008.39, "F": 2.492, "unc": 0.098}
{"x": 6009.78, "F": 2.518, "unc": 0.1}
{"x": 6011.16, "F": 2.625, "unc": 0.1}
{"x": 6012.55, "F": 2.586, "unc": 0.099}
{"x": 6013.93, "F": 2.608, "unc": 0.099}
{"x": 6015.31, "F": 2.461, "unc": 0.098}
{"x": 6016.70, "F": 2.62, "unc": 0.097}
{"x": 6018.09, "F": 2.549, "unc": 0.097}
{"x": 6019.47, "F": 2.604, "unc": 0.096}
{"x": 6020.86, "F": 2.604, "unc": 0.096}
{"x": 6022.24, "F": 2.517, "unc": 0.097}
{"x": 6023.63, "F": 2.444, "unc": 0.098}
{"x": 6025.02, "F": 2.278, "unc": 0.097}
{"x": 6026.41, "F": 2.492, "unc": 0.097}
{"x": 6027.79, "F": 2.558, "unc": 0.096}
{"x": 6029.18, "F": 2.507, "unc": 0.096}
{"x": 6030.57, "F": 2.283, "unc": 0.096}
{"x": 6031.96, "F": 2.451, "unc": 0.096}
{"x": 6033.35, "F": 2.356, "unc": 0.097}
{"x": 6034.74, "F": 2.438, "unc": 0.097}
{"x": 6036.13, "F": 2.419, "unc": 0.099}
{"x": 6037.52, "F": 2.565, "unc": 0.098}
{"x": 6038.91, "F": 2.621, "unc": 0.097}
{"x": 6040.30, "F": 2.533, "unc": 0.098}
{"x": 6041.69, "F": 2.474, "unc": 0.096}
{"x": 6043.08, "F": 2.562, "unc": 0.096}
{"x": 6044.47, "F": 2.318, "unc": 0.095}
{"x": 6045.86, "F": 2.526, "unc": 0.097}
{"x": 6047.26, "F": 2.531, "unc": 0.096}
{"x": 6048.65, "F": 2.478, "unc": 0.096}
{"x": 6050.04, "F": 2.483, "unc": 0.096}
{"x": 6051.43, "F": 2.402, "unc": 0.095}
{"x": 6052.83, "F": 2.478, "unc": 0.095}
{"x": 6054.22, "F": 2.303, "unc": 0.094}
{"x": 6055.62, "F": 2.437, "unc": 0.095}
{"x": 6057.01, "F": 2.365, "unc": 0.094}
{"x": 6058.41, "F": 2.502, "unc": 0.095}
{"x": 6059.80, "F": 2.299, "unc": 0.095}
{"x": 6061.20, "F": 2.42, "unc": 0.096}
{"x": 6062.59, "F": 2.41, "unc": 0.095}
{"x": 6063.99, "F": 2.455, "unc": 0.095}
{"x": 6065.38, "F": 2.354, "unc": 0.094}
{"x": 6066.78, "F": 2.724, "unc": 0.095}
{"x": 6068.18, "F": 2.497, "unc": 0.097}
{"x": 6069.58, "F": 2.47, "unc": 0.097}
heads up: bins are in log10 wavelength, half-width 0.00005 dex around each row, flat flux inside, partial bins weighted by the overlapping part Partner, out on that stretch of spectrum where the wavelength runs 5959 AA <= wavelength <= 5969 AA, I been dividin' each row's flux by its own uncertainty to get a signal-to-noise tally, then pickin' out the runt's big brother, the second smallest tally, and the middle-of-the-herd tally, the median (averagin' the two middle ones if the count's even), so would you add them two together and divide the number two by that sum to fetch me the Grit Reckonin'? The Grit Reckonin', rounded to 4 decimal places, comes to 0.0416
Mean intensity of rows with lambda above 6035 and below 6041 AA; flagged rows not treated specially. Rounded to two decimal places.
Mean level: 2.53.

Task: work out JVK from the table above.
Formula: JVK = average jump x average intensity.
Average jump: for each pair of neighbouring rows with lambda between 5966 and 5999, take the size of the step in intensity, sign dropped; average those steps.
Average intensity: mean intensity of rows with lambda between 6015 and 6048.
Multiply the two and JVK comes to 0.243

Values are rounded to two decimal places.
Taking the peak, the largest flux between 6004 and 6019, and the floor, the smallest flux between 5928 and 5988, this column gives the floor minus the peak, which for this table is -0.38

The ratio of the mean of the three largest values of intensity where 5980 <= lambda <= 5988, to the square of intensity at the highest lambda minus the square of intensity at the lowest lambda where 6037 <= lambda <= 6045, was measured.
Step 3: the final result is -2.1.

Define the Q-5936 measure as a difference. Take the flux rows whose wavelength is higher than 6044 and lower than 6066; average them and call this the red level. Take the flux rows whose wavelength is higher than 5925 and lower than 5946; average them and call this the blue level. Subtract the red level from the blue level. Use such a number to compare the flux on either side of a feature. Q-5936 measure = 0.10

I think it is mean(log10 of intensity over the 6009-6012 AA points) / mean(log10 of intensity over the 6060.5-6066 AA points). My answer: 1.07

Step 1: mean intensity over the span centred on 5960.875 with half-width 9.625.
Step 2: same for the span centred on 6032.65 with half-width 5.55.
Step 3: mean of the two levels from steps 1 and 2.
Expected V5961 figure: 2.471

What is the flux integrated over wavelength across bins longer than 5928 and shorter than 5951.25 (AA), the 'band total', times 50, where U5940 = 2922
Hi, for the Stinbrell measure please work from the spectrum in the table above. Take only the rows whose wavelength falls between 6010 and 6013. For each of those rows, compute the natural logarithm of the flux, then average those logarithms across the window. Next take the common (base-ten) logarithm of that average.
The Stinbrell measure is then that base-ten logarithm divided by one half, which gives -0.04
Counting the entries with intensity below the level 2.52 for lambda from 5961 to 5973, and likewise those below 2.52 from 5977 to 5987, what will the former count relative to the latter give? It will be 1.3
